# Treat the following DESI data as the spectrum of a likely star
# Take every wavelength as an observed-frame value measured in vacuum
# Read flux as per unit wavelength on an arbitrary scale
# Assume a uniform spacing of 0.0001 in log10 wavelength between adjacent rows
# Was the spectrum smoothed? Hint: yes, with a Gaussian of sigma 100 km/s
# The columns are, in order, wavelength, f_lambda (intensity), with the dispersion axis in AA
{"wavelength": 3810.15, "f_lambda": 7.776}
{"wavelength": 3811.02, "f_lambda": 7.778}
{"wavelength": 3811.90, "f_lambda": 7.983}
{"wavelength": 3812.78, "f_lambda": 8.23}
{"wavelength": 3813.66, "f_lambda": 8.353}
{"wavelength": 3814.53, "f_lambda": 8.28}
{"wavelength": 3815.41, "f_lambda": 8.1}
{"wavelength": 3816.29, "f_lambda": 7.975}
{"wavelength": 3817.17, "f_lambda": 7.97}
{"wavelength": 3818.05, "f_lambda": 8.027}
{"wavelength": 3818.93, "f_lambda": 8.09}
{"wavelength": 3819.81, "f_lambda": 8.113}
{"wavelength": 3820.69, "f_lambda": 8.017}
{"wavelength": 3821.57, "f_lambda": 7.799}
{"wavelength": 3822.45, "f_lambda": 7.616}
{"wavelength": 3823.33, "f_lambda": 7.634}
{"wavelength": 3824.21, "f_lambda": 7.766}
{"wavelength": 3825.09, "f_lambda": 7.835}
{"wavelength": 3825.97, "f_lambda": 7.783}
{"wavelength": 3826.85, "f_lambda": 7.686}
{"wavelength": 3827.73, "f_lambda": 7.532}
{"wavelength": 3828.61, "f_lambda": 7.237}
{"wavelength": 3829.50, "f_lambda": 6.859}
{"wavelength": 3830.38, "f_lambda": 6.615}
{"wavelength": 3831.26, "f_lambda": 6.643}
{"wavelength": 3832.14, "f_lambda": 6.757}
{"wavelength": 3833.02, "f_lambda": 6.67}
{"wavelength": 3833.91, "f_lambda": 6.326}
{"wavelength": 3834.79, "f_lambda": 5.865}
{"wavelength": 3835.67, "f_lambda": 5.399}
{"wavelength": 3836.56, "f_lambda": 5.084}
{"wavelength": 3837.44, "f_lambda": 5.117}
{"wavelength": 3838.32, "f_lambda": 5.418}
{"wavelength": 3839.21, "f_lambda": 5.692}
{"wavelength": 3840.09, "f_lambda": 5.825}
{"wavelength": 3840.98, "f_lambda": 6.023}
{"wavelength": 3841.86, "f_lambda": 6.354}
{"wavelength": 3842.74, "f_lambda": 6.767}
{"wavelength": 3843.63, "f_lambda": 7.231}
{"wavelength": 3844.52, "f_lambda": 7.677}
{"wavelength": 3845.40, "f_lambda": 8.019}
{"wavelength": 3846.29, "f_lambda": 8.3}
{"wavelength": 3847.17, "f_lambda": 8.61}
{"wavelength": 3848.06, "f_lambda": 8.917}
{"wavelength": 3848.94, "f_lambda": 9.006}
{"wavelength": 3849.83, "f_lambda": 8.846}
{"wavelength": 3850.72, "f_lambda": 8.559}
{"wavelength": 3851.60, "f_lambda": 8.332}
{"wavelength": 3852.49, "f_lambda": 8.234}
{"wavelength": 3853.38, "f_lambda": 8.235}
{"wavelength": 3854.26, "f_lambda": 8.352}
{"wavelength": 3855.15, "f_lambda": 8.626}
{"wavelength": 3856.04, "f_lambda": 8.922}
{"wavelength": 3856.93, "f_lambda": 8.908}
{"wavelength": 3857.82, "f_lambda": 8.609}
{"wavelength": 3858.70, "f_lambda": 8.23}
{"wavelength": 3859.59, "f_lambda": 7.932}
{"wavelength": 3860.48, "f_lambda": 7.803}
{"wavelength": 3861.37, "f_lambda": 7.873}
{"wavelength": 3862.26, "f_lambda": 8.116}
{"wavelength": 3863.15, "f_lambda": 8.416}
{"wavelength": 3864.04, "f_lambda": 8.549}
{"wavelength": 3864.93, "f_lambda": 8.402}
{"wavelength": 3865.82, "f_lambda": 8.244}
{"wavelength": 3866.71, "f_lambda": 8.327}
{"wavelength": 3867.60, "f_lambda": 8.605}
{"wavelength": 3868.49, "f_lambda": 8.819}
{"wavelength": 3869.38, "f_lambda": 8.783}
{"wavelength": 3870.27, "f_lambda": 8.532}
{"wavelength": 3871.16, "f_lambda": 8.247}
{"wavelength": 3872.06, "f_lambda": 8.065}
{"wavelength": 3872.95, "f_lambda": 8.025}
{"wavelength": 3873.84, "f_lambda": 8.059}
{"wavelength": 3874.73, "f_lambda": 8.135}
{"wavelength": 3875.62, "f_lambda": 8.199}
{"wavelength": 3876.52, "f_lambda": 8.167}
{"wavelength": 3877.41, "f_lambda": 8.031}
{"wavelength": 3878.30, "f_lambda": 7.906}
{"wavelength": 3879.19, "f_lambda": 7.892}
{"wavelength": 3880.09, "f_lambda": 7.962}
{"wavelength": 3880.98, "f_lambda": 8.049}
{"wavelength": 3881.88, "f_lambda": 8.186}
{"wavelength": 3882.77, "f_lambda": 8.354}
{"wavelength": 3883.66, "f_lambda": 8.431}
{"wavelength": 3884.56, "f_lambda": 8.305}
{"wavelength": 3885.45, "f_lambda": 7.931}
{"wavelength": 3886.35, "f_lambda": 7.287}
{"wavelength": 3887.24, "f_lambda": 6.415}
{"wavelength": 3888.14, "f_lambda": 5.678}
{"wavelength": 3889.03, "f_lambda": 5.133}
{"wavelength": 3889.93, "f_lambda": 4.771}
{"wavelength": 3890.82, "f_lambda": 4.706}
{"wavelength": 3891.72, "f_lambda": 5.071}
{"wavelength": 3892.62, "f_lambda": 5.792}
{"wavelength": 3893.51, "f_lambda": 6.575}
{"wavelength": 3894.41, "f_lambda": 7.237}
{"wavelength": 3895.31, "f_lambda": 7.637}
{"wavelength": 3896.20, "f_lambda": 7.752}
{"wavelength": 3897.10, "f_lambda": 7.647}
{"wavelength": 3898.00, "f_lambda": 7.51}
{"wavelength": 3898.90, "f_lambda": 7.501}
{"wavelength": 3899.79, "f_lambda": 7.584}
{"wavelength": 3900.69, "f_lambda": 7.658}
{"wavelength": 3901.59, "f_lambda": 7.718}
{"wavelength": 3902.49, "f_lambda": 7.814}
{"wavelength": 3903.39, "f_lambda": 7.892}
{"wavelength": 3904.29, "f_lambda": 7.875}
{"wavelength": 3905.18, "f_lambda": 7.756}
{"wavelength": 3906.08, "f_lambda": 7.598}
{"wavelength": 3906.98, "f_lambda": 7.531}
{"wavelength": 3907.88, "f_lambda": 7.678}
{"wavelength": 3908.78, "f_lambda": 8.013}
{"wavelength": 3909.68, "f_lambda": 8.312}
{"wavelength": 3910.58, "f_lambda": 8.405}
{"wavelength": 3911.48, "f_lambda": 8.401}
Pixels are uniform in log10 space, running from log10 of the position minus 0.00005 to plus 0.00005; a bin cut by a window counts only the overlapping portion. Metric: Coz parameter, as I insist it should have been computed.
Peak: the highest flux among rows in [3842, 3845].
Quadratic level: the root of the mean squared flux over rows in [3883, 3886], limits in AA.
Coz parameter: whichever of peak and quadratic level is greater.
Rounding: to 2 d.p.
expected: 8.23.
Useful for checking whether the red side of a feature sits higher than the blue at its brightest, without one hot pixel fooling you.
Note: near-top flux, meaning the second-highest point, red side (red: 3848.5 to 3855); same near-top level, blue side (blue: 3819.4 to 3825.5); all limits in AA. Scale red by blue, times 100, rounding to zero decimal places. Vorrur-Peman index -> 110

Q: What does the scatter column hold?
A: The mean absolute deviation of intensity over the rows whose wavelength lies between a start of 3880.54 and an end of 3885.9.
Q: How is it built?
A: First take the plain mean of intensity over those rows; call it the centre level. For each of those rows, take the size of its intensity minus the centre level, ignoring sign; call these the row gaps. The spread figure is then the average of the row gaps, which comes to 0.15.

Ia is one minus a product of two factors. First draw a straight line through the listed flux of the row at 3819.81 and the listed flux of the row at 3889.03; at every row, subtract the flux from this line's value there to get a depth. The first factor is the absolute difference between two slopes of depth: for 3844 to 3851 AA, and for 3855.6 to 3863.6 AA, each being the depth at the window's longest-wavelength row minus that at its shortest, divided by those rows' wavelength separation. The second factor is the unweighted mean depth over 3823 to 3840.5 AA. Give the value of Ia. 0.78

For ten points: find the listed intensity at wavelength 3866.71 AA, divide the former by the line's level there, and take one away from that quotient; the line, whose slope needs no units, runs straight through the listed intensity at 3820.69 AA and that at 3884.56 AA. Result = 0.012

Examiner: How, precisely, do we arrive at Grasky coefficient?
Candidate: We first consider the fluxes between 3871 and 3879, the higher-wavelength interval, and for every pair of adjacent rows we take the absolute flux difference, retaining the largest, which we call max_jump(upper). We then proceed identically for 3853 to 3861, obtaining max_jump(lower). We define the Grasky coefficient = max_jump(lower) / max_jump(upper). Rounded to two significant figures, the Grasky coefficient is 2.1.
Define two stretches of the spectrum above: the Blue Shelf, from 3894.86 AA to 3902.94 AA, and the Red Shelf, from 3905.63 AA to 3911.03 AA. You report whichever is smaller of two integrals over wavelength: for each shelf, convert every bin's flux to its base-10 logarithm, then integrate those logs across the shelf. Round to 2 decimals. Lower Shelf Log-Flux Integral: 4.85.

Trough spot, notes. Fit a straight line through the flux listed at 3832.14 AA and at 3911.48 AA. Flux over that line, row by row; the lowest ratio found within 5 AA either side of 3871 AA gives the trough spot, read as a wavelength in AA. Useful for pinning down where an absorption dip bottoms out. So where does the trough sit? 3872.95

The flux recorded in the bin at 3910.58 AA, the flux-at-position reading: 8.405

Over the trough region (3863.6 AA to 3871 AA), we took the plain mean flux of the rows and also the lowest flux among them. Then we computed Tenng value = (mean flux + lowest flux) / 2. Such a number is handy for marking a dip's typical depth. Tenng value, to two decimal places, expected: 8.39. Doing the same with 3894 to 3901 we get 7.40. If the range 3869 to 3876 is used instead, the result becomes 8.14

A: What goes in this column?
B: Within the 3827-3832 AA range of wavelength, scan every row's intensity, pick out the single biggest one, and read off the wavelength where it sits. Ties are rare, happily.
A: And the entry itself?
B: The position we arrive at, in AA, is 3827.73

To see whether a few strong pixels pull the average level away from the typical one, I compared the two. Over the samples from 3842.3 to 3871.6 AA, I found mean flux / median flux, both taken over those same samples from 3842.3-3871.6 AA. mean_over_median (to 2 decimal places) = 1.00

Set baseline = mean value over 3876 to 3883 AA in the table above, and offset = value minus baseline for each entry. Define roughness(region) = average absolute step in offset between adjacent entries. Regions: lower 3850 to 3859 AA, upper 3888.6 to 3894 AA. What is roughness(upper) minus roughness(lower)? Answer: 0.27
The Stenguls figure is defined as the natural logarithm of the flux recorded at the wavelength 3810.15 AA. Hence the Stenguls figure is 2.05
